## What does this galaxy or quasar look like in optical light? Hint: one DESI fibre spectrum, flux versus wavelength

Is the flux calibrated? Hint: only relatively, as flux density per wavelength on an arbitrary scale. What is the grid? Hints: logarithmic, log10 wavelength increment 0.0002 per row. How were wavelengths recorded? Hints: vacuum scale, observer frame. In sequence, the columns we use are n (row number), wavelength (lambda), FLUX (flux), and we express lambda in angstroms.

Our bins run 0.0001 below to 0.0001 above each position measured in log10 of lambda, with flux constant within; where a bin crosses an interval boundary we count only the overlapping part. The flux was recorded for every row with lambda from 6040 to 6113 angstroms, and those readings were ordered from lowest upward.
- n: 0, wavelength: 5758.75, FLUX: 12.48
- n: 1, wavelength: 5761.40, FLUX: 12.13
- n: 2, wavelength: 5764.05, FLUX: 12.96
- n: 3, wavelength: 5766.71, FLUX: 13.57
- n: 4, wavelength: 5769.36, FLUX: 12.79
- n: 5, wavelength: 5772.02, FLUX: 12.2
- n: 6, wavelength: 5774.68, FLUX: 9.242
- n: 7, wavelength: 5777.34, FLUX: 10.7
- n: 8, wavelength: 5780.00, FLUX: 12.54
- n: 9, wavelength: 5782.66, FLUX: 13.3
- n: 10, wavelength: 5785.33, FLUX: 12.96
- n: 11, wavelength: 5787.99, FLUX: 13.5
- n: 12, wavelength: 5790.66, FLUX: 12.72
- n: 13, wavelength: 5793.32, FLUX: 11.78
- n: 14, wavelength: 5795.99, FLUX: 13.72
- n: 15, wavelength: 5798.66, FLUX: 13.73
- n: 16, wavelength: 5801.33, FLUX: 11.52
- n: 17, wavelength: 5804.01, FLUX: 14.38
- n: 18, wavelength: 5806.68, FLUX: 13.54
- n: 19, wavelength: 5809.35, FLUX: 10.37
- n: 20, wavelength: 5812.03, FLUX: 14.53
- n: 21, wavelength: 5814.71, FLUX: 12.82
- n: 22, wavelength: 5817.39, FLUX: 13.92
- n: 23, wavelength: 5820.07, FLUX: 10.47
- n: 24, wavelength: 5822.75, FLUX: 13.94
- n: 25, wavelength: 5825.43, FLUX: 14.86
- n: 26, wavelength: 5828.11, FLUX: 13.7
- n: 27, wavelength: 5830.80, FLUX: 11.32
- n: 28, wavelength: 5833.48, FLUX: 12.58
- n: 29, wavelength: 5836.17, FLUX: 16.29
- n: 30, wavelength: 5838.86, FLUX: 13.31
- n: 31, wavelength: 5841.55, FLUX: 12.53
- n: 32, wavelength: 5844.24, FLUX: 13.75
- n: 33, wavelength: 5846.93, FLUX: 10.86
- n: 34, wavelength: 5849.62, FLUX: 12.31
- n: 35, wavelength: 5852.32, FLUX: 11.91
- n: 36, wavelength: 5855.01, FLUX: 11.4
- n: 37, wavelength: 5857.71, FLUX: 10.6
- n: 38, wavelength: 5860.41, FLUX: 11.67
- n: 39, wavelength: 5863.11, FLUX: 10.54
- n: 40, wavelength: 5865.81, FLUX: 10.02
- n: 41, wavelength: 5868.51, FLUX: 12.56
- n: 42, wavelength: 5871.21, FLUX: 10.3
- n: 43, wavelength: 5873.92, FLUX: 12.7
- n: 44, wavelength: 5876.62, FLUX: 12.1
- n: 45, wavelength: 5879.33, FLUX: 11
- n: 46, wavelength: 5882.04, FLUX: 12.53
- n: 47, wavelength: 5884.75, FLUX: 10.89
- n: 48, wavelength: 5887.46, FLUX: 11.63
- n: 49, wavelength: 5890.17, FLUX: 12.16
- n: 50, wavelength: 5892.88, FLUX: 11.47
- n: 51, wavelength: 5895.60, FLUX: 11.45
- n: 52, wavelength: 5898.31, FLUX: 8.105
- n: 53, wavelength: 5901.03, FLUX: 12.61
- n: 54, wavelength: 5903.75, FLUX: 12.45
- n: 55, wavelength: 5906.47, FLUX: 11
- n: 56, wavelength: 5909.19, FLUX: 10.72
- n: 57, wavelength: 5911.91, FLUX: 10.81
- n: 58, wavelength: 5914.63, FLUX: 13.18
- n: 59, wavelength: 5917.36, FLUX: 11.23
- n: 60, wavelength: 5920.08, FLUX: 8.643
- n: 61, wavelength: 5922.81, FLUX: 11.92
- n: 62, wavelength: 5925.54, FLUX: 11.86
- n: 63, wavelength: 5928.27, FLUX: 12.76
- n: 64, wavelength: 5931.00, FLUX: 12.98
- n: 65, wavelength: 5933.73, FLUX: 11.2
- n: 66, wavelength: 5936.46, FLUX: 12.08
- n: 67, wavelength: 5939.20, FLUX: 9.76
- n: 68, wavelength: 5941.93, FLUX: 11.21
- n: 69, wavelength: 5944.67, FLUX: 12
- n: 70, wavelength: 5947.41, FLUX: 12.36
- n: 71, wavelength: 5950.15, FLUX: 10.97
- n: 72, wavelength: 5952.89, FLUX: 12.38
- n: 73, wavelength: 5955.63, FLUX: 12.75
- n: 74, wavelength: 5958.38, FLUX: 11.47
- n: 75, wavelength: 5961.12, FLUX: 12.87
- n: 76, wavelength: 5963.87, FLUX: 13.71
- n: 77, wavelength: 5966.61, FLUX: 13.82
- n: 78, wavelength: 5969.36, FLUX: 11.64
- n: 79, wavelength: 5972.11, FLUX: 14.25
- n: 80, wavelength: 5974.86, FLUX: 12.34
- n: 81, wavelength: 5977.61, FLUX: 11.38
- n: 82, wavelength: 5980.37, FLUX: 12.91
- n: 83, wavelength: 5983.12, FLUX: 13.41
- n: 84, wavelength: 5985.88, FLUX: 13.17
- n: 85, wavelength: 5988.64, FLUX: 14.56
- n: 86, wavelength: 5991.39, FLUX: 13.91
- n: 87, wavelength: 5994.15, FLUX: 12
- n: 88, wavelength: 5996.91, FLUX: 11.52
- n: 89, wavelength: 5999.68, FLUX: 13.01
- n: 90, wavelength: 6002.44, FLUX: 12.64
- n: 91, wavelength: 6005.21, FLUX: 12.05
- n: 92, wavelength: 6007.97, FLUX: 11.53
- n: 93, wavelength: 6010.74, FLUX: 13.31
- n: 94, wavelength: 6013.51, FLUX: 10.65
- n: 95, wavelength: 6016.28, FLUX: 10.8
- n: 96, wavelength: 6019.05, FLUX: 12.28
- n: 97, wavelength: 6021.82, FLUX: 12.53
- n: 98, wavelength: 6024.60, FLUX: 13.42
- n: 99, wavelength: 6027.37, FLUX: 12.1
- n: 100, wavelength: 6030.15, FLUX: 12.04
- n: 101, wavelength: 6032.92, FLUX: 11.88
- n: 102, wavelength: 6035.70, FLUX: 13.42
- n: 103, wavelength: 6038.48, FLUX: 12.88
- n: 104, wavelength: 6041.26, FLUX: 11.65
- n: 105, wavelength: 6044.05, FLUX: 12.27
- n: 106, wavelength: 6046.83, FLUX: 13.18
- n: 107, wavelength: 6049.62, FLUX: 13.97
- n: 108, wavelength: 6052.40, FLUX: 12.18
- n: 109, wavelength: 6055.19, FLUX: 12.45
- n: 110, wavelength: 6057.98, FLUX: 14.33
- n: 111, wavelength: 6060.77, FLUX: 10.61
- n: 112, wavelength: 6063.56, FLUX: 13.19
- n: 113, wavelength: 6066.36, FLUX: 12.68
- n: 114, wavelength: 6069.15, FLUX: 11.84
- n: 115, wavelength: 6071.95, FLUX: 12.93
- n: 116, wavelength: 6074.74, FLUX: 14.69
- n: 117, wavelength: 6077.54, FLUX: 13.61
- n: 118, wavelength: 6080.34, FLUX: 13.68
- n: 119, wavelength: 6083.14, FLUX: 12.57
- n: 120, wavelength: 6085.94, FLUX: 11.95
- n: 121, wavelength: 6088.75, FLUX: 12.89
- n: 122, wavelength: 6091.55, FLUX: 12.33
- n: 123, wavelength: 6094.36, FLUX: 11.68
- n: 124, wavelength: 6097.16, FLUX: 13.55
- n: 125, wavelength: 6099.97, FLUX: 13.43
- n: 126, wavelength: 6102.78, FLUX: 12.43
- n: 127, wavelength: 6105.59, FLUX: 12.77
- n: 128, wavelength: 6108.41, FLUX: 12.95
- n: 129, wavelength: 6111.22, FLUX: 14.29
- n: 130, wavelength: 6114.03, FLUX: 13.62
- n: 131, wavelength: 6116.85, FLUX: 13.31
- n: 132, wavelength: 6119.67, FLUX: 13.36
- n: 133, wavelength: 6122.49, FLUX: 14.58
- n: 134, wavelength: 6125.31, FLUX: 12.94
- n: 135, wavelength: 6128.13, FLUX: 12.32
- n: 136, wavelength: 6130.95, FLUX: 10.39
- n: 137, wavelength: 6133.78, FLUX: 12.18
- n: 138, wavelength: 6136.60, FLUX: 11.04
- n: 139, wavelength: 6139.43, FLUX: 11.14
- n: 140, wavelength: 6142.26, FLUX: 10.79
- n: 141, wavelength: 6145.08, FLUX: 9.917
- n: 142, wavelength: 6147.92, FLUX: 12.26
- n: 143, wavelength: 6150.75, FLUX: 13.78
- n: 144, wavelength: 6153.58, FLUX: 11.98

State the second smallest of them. 11.65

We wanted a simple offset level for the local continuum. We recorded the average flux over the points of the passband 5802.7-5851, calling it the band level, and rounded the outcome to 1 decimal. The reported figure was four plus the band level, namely 17.1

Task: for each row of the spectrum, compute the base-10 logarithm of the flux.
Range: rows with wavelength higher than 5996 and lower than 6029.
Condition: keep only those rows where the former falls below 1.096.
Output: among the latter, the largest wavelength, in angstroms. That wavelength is 6027.37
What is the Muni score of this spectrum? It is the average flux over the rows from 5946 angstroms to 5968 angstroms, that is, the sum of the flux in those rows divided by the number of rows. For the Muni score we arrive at 12.5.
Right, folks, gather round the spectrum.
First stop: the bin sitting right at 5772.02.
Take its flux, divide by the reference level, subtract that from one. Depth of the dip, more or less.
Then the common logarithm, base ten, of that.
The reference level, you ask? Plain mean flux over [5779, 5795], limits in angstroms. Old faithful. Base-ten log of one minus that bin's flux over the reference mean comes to -1.3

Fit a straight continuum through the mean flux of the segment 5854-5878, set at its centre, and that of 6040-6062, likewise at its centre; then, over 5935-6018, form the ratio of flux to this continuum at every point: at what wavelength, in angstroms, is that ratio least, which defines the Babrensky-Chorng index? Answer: 5939.20 angstroms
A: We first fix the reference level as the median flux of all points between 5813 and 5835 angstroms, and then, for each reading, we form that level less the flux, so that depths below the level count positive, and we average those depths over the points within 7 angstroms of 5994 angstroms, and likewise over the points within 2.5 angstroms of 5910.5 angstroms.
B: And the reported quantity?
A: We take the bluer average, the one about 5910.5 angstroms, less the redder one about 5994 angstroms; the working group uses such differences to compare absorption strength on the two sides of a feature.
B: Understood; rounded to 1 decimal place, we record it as 2.2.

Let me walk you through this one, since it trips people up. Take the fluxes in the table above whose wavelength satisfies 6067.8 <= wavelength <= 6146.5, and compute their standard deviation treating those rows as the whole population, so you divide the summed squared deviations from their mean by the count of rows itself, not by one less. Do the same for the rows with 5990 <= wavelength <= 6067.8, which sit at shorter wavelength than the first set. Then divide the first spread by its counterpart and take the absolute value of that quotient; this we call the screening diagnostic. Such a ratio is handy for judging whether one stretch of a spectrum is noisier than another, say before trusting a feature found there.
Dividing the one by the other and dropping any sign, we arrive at 1.26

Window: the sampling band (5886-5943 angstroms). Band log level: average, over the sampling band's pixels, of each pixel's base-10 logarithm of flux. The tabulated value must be 1.05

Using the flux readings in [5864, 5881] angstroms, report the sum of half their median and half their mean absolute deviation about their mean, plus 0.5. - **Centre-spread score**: 6.8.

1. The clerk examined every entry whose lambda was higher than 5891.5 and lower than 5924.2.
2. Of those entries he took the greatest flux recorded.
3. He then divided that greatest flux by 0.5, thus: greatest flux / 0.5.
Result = 26.4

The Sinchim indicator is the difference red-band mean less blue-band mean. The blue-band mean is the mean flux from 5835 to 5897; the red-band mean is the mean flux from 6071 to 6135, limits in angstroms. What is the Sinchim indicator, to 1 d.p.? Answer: 1.1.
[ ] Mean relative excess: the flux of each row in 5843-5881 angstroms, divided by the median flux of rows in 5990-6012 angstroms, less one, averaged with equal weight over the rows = -0.06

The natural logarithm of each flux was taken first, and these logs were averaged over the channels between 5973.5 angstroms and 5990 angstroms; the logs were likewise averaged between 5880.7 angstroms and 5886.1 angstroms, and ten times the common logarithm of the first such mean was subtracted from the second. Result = -1.62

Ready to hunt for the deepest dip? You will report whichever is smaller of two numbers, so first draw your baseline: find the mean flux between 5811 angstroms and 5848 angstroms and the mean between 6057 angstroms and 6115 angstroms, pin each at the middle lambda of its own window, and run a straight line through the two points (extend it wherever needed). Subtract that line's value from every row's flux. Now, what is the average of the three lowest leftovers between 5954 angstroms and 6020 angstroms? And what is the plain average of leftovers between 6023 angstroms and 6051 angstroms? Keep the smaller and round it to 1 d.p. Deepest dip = -2.1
